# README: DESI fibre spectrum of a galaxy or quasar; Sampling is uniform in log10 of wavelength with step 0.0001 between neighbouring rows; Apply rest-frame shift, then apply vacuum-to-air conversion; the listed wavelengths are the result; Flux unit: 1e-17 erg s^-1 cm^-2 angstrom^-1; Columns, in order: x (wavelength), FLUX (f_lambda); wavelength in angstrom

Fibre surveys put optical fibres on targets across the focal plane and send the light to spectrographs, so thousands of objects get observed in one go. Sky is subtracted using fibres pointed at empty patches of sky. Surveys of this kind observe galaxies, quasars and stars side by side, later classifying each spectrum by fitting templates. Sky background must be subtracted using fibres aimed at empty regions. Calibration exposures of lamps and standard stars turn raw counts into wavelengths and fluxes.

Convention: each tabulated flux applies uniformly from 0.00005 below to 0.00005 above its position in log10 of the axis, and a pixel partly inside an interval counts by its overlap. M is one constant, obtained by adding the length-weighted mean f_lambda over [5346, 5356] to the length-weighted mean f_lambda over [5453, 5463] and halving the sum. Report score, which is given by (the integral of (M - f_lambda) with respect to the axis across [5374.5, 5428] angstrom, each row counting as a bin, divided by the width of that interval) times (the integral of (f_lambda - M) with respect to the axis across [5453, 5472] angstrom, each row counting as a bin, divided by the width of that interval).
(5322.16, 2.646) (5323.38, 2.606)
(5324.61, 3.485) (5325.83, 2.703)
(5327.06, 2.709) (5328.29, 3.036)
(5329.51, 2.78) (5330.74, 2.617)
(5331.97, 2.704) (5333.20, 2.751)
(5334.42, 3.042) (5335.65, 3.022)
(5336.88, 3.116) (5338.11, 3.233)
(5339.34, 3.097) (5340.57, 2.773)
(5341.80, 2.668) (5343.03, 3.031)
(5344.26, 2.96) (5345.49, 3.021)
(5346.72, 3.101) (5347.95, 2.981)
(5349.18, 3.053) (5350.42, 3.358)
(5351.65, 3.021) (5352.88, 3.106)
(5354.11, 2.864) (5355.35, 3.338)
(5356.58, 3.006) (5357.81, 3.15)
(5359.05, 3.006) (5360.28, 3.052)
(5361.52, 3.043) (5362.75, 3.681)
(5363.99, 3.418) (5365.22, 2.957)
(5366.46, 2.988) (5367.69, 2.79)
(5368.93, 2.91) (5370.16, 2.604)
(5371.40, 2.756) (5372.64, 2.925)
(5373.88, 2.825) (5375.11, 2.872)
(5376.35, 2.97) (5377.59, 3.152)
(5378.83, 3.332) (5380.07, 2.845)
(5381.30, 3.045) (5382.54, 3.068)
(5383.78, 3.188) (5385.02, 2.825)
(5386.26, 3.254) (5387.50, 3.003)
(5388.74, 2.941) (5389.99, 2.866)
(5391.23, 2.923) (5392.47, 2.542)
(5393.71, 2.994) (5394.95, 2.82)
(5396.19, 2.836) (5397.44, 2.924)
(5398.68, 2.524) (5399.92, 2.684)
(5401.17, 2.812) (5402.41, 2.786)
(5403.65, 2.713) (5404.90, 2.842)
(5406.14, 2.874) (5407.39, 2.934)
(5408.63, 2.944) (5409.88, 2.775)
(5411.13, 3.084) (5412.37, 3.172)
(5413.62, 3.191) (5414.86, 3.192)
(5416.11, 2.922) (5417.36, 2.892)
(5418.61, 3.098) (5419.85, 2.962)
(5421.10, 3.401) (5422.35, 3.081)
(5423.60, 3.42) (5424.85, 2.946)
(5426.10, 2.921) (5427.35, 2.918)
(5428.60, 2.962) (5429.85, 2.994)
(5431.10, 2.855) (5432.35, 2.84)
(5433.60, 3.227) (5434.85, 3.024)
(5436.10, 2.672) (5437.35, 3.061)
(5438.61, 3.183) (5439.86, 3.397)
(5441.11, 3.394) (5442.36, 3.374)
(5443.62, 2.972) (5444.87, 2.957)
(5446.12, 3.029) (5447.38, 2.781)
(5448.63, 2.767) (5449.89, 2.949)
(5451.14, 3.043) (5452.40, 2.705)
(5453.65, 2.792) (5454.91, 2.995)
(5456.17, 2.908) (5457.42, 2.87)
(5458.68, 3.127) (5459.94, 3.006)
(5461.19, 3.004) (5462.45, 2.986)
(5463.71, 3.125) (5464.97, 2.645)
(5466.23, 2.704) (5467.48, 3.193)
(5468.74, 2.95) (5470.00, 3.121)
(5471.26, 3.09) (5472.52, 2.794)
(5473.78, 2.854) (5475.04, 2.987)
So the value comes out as -0.0043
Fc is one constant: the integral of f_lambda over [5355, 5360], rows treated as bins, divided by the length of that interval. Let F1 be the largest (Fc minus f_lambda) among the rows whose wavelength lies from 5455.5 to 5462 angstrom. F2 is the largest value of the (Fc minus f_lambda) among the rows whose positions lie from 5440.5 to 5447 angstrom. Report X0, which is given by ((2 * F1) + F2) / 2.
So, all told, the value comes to 0.32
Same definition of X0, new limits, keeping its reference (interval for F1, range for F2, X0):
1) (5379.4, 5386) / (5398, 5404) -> 0.58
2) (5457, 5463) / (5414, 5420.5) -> 0.35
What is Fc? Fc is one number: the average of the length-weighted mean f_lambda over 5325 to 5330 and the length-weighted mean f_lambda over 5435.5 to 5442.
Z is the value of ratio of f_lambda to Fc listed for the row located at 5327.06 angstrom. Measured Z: 0.90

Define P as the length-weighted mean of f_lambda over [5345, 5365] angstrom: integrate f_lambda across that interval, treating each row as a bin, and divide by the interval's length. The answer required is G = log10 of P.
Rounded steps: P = 3.13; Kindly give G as 0.496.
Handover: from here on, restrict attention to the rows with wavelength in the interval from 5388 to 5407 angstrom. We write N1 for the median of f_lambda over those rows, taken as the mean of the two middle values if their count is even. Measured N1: 2.84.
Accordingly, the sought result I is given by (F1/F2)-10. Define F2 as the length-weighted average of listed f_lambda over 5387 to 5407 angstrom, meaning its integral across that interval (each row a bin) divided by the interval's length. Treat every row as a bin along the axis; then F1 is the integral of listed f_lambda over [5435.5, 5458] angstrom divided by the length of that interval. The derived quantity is -8.94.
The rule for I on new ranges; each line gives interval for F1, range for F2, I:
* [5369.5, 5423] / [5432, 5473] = -9.02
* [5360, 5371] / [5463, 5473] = -8.97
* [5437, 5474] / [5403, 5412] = -8.96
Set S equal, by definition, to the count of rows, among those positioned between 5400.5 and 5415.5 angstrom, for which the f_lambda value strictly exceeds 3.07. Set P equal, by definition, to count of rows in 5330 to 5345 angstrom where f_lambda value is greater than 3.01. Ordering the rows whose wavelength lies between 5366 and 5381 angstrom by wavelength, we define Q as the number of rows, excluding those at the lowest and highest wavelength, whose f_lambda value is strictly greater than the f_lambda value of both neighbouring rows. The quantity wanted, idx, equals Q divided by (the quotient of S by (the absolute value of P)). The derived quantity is 4.5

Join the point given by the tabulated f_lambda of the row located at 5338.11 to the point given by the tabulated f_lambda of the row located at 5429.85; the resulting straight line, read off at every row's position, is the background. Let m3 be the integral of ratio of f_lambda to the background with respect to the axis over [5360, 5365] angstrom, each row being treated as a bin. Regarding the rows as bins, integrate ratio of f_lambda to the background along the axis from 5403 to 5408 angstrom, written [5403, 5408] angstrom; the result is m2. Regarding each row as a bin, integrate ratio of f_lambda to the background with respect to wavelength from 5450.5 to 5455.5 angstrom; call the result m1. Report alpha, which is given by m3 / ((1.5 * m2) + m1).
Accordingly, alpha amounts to 0.437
